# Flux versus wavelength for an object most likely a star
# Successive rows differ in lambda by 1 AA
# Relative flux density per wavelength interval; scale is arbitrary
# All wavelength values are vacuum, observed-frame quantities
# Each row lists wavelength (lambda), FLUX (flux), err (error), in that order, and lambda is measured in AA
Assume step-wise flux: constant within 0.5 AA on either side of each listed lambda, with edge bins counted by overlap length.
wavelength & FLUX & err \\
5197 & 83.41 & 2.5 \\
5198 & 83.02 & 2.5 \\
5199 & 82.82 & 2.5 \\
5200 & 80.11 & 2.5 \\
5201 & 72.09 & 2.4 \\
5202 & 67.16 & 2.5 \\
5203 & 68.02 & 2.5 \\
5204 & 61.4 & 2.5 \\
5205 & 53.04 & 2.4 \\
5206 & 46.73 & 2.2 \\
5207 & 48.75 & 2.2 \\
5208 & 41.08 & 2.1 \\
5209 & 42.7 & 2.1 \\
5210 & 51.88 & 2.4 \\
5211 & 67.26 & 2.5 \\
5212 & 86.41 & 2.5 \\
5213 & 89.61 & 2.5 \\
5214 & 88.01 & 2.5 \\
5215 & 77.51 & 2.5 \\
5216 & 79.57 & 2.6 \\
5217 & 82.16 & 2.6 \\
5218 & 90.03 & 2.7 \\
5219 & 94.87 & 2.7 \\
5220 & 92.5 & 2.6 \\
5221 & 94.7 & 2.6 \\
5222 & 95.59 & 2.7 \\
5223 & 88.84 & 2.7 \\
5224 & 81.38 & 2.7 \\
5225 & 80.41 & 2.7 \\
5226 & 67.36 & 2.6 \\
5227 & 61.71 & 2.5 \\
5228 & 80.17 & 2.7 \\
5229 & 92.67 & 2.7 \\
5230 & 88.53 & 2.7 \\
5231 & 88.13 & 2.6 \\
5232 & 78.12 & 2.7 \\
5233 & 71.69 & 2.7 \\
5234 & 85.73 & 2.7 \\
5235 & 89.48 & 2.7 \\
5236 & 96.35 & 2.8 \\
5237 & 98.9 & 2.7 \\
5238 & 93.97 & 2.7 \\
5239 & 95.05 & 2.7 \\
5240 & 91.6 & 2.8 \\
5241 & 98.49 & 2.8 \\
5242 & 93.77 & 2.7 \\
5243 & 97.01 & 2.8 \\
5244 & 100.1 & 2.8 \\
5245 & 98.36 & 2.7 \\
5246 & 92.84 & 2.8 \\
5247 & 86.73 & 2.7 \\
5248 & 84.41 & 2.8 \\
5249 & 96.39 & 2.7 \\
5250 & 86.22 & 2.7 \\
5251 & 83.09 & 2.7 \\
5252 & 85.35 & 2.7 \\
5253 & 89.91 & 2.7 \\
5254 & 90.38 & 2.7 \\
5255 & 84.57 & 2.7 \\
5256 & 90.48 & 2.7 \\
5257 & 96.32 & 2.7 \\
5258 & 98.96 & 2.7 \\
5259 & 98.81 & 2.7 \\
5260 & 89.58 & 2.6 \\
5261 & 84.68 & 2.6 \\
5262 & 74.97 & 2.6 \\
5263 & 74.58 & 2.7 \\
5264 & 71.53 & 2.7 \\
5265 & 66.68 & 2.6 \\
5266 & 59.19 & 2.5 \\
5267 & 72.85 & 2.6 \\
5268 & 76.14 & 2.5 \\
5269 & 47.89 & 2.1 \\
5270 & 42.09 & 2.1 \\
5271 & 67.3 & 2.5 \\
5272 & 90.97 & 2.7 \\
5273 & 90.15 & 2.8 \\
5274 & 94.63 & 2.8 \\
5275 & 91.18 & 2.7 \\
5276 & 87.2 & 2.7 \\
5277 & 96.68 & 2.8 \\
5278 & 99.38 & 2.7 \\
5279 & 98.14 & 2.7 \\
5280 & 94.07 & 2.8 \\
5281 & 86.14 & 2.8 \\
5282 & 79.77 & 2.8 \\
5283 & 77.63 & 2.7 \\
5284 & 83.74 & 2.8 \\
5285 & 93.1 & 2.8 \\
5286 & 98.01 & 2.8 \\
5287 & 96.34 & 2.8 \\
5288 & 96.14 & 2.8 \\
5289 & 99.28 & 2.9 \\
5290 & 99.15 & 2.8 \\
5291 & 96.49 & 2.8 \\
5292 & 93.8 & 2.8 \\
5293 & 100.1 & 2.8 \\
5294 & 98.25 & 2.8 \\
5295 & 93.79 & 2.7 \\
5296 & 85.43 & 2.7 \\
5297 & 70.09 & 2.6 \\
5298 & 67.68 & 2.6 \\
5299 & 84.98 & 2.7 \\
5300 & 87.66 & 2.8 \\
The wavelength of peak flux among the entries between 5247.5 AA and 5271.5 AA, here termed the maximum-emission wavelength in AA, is 5258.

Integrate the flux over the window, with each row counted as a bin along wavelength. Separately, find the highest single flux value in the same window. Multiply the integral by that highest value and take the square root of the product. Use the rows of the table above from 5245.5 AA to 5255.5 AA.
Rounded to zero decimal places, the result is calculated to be 291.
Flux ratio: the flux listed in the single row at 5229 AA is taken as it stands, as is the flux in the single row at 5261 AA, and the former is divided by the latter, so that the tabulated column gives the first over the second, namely 1.09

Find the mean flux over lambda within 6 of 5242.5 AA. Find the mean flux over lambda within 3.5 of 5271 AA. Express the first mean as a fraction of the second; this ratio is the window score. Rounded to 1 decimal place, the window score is 1.3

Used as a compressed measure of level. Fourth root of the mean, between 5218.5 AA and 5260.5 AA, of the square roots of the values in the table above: 1.75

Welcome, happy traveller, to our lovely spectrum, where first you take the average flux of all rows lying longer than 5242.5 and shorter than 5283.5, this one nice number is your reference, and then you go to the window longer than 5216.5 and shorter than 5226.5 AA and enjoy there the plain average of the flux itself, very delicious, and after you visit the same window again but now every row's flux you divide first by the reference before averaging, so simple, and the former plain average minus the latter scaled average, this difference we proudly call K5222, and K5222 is 86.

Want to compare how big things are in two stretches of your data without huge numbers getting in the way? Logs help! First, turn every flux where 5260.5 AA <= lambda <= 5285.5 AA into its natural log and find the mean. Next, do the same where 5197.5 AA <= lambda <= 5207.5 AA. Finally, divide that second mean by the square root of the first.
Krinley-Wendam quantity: 2.00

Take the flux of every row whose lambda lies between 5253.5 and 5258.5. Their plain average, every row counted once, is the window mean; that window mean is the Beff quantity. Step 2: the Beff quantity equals 92.1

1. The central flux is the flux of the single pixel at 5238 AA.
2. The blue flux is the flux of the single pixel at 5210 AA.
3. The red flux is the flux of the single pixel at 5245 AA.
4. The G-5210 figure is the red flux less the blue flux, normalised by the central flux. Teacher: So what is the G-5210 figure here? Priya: 0.49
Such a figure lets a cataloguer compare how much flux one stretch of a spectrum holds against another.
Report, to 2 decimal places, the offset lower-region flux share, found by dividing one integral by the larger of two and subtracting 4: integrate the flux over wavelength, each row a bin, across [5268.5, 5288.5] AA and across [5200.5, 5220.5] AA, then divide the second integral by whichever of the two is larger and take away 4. -3.18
